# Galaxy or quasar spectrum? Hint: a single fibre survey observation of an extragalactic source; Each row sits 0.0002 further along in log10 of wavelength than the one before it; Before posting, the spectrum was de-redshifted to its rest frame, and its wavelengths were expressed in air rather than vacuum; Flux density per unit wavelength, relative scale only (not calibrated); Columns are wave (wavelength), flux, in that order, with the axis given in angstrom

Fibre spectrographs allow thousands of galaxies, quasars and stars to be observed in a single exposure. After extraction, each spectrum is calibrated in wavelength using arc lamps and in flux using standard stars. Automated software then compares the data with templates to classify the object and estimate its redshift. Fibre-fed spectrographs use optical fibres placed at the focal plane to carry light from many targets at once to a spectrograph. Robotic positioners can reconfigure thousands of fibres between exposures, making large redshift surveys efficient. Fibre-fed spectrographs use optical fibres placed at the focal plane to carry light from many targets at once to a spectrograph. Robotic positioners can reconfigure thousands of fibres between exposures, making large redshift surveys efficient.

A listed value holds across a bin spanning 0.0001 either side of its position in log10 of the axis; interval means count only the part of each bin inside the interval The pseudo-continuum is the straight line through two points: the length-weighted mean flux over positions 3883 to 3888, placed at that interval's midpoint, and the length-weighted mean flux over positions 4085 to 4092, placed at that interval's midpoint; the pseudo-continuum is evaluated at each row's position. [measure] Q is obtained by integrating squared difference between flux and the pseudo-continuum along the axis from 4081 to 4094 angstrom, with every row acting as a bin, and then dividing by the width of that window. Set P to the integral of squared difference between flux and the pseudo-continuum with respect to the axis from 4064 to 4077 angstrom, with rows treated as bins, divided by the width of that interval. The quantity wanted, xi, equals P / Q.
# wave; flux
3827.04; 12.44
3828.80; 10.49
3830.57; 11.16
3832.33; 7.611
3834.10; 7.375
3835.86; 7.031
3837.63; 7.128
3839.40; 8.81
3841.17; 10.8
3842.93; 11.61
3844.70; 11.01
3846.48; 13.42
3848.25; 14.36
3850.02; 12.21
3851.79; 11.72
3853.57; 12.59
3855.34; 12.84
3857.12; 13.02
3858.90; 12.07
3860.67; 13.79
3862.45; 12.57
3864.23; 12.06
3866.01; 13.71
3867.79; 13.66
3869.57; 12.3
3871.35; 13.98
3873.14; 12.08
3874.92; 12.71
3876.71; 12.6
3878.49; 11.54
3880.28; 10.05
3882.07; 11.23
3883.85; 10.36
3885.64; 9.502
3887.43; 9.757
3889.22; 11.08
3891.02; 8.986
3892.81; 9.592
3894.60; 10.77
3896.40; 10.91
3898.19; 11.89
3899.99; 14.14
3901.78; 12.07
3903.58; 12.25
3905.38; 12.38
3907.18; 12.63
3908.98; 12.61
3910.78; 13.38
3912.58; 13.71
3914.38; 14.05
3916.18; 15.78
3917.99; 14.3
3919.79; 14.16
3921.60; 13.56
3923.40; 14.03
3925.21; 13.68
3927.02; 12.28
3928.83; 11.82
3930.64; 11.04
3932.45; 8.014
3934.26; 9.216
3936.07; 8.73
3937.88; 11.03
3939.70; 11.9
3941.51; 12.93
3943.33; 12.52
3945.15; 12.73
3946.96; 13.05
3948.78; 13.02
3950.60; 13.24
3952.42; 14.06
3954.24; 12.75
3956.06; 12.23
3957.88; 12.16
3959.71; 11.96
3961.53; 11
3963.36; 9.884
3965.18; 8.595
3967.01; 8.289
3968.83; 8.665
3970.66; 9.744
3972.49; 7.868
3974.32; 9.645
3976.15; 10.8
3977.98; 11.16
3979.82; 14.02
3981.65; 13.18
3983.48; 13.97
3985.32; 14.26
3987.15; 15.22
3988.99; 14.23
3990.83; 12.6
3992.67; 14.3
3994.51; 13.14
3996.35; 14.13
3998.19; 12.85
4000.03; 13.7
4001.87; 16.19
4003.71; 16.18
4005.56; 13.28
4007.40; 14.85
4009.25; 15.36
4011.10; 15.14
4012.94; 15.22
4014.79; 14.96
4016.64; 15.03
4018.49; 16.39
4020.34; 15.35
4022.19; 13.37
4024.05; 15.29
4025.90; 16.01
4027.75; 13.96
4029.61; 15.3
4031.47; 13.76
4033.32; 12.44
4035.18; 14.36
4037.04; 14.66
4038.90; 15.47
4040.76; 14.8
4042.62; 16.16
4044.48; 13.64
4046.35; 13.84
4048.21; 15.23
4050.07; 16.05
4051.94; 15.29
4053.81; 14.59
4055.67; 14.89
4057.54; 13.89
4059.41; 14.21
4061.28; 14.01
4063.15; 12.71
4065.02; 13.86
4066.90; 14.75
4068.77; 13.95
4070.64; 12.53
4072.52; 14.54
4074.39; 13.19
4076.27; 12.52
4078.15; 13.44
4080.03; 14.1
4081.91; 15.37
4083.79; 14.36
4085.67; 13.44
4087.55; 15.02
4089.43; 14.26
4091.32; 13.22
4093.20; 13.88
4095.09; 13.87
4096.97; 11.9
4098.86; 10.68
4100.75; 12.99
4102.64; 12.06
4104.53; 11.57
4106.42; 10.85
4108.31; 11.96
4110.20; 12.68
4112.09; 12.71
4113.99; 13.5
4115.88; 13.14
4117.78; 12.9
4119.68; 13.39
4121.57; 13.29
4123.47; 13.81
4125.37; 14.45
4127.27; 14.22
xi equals 1.2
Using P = 1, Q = 0.6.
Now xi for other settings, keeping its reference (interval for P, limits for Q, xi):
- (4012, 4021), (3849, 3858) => 0.8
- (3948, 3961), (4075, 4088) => 3.6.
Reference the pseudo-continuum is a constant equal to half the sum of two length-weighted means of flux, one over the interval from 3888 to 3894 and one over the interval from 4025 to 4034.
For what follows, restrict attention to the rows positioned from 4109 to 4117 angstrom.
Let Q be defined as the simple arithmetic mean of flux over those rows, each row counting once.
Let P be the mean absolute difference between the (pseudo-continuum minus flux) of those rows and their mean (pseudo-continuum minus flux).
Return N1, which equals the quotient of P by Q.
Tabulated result 0.024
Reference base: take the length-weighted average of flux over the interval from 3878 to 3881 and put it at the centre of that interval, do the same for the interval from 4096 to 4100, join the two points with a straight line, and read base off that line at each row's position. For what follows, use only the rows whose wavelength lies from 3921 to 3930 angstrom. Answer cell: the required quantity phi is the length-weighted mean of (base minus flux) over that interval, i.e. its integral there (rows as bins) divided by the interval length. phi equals -2.13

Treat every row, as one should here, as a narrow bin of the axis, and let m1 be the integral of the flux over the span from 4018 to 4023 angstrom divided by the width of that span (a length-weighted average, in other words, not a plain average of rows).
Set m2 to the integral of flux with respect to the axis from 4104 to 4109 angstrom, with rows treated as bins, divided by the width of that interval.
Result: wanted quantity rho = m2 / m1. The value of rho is 0.76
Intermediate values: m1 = 15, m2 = 11.4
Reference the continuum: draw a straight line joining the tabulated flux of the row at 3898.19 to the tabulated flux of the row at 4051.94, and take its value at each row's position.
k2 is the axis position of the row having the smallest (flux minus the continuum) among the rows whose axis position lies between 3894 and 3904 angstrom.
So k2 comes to 3894.60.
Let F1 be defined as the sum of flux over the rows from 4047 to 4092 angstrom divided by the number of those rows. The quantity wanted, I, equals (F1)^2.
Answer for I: 200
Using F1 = 14.1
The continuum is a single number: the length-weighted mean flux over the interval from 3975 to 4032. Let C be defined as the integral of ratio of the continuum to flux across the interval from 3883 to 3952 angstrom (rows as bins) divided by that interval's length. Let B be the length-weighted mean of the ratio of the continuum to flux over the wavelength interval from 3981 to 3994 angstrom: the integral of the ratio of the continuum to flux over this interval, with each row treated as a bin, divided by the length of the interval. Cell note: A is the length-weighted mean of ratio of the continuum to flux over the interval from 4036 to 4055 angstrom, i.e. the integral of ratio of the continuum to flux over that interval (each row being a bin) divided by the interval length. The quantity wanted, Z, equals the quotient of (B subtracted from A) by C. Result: -0.06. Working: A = 0.96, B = 1.03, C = 1.22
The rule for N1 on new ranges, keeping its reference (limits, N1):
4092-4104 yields 0.081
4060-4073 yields 0.048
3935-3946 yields 0.101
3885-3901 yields 0.106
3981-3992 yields 0.049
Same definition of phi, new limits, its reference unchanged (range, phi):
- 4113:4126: -2.01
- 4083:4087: -2.64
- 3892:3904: -0.87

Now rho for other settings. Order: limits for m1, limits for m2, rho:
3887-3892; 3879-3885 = 1.06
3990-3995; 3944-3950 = 0.97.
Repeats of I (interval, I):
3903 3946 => 155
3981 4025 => 210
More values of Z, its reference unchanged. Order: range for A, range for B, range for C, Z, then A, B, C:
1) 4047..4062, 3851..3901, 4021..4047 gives -0.26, 0.97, 1.23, 0.99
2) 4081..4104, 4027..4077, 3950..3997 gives 0.06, 1.08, 1.01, 1.24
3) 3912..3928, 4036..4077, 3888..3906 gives 0.02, 1.03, 1.00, 1.28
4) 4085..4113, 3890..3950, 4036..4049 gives -0.07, 1.13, 1.20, 0.97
